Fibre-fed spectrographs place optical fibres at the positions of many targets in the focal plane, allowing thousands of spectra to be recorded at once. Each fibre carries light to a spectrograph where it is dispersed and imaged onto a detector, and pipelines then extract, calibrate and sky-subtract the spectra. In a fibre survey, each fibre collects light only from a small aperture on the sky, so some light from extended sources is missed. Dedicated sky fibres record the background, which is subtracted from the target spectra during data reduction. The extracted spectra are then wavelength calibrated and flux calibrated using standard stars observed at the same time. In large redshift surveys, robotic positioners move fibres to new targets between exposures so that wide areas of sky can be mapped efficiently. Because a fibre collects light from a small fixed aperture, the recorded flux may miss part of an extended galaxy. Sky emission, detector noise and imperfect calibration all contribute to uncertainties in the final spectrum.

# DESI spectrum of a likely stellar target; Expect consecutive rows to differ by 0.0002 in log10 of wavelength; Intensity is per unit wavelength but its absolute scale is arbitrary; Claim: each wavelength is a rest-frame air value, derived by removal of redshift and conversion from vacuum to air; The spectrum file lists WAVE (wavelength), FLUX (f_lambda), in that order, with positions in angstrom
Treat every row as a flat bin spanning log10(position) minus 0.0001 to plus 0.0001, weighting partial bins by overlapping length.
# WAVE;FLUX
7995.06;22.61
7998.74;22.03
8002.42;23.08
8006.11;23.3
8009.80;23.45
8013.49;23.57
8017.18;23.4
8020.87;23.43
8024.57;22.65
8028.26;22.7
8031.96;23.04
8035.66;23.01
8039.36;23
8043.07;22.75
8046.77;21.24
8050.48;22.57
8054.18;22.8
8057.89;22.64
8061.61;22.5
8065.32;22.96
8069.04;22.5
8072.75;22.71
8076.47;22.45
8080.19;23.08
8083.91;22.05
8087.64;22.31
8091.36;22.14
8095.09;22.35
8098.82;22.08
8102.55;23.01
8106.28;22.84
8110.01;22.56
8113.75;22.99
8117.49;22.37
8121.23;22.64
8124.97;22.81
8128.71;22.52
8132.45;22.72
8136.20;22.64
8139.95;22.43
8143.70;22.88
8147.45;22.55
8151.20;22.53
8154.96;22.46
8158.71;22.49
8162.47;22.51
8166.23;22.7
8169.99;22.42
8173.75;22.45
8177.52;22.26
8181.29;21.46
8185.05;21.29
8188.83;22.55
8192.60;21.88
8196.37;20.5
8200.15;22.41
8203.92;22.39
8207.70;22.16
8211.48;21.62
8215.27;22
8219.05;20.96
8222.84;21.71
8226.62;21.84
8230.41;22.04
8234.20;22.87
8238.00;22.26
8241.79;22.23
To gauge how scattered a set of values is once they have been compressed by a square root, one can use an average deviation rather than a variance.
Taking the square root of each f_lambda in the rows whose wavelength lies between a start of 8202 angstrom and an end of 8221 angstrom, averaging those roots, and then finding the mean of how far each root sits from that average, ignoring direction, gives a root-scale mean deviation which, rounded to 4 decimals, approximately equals 0.0460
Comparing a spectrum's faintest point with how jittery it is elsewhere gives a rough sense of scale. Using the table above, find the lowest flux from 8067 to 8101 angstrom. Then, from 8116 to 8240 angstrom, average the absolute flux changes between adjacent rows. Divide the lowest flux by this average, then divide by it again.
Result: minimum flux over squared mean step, 119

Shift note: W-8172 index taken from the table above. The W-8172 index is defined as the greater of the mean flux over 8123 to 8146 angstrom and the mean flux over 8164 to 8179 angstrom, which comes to 22.7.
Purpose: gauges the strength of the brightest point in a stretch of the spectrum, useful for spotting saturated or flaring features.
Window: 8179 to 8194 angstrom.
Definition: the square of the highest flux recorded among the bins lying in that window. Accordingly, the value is 509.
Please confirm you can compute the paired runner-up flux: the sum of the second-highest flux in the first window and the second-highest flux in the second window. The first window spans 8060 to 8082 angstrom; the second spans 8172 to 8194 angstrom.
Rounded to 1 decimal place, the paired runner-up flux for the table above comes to 45.4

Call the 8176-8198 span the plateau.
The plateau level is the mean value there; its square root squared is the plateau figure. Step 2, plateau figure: 21.7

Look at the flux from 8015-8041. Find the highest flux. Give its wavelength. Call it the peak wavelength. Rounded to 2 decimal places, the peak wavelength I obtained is 8020.87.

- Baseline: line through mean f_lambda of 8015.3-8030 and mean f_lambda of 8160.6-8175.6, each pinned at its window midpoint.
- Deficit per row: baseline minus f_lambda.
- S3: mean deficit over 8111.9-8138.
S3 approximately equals 0.01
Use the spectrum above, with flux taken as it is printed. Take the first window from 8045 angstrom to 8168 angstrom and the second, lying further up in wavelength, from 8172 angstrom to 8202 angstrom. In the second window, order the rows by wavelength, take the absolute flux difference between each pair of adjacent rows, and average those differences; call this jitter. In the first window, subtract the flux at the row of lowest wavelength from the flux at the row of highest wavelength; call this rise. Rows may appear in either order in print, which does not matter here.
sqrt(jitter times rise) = 1.2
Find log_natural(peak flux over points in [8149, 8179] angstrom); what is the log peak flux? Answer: 3.122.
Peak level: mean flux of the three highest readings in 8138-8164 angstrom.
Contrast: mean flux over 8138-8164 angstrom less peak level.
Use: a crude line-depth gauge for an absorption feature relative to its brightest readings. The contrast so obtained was -0.10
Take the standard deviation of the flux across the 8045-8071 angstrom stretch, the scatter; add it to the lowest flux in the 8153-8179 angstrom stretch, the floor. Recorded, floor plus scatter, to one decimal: 22.8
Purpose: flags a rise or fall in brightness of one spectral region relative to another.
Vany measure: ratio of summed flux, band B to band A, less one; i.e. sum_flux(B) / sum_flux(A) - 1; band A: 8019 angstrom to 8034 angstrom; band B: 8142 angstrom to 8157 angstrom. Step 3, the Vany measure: -0.015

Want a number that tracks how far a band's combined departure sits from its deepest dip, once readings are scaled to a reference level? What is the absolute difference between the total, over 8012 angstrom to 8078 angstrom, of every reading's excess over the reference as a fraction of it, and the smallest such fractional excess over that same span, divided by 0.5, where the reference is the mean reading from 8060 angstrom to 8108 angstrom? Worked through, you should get 0.49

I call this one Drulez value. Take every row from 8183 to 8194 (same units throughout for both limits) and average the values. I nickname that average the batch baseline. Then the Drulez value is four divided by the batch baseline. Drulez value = 0.183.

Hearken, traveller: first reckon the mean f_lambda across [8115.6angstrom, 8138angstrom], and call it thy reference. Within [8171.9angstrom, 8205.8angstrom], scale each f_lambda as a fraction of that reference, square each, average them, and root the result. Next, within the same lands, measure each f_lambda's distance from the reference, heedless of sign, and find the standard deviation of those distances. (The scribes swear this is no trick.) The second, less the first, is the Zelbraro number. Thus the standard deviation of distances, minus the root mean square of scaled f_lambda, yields -0.3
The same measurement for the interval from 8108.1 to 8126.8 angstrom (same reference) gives -0.9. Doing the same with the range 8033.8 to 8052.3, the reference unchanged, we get -0.5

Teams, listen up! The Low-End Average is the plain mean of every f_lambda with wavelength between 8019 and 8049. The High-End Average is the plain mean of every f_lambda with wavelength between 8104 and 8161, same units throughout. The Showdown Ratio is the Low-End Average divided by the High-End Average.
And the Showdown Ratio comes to 1.00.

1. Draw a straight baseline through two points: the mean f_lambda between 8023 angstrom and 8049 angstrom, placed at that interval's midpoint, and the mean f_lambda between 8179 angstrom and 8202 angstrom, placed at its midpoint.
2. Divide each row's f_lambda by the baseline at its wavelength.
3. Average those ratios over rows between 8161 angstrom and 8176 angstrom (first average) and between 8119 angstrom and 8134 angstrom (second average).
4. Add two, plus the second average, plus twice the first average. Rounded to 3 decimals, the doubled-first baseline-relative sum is 5.091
